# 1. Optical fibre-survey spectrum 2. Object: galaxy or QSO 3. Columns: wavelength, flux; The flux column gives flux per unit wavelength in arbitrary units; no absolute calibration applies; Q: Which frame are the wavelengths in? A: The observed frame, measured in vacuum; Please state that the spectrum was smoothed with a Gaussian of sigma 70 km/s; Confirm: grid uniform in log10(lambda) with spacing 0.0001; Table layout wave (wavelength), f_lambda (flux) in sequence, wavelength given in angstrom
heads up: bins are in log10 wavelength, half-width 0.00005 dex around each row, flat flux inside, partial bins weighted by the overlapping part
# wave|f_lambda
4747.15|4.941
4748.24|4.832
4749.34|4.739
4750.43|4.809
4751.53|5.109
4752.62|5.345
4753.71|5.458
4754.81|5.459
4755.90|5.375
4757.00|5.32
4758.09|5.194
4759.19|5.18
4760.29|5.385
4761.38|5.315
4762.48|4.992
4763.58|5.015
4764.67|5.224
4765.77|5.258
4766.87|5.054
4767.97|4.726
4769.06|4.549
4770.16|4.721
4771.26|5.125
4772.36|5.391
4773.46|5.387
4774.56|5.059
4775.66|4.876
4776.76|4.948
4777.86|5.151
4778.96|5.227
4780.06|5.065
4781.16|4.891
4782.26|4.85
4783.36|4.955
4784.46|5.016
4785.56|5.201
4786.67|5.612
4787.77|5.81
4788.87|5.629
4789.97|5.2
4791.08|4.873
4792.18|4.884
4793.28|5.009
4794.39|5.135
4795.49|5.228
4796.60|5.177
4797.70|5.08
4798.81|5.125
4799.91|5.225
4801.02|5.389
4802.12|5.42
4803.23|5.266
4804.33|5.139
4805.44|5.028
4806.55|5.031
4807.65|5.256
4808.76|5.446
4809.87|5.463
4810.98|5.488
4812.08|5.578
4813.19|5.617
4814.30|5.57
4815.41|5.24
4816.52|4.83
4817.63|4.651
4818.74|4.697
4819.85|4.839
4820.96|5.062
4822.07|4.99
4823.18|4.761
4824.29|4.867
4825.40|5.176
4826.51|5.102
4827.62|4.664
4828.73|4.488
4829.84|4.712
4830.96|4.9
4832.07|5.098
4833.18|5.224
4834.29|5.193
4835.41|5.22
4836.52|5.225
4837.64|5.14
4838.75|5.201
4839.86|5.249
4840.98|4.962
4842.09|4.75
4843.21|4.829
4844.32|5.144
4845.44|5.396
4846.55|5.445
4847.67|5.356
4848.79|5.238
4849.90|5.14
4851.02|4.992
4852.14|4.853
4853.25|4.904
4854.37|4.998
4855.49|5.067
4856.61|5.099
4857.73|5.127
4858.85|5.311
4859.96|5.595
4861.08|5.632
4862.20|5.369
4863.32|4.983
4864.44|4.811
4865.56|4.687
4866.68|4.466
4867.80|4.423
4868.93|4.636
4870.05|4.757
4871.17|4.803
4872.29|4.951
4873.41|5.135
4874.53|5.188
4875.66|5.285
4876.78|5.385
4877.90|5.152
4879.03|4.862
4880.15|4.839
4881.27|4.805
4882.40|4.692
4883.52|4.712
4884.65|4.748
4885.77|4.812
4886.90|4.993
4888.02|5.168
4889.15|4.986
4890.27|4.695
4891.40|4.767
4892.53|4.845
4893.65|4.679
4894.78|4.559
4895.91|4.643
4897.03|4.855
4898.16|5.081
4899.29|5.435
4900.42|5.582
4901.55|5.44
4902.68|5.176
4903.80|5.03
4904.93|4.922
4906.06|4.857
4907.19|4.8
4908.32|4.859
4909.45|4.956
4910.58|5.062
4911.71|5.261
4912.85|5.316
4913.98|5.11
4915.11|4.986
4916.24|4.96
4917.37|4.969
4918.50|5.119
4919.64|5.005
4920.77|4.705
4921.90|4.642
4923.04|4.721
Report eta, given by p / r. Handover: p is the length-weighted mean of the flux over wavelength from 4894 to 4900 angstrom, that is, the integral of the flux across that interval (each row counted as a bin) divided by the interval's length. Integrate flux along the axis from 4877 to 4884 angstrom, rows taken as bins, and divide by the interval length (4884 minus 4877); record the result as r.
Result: 1.01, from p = 4.92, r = 4.87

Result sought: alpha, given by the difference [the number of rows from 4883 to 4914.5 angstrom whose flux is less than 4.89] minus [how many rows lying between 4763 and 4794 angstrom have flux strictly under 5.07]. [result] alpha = -3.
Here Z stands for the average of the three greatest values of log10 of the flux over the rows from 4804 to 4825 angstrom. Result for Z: 0.747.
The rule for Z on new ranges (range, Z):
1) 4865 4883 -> 0.723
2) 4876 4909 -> 0.739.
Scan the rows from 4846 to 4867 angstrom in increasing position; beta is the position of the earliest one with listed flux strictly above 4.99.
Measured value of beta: 4846.55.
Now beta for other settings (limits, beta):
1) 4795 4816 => 4795.49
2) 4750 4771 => 4751.53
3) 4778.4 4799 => 4778.96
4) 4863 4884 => 4873.41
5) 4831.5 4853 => 4832.07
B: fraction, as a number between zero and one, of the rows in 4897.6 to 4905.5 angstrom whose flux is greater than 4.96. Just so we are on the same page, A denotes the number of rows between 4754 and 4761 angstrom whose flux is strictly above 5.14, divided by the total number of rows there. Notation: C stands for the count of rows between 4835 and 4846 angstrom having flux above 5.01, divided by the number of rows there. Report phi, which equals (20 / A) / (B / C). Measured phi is 16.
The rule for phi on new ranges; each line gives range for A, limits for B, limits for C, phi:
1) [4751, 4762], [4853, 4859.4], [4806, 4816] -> 27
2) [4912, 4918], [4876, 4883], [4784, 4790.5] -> 300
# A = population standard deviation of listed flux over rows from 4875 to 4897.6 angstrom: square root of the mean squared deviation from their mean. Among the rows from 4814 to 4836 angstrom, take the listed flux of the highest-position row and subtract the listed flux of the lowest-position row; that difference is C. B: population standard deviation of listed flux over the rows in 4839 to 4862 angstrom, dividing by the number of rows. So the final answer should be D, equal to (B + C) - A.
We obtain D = -0.3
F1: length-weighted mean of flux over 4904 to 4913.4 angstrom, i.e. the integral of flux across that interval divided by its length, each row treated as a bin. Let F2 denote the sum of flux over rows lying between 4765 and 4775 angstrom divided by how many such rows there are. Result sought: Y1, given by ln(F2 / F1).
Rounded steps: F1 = 5.0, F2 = 5.03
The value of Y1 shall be 0.006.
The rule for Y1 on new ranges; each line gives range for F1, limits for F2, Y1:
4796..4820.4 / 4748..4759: -0.008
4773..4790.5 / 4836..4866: -0.010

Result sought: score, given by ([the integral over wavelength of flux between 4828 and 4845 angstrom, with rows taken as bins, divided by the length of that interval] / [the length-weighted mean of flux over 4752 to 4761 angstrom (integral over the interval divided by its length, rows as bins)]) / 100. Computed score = 0.0094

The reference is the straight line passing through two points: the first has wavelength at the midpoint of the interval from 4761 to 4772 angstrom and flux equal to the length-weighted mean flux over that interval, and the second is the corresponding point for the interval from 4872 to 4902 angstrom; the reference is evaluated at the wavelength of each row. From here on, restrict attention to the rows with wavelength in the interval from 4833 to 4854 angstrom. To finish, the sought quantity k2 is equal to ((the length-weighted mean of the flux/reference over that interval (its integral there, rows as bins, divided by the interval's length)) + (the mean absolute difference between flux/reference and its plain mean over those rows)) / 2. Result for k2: 0.530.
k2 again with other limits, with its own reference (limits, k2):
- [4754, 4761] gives 0.541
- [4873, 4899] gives 0.513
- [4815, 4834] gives 0.511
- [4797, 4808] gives 0.532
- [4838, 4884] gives 0.529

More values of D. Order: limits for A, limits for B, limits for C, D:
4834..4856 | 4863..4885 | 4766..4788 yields 0.8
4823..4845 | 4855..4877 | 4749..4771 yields 0.1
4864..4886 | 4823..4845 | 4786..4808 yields -0.4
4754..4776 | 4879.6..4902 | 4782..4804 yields 0.4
